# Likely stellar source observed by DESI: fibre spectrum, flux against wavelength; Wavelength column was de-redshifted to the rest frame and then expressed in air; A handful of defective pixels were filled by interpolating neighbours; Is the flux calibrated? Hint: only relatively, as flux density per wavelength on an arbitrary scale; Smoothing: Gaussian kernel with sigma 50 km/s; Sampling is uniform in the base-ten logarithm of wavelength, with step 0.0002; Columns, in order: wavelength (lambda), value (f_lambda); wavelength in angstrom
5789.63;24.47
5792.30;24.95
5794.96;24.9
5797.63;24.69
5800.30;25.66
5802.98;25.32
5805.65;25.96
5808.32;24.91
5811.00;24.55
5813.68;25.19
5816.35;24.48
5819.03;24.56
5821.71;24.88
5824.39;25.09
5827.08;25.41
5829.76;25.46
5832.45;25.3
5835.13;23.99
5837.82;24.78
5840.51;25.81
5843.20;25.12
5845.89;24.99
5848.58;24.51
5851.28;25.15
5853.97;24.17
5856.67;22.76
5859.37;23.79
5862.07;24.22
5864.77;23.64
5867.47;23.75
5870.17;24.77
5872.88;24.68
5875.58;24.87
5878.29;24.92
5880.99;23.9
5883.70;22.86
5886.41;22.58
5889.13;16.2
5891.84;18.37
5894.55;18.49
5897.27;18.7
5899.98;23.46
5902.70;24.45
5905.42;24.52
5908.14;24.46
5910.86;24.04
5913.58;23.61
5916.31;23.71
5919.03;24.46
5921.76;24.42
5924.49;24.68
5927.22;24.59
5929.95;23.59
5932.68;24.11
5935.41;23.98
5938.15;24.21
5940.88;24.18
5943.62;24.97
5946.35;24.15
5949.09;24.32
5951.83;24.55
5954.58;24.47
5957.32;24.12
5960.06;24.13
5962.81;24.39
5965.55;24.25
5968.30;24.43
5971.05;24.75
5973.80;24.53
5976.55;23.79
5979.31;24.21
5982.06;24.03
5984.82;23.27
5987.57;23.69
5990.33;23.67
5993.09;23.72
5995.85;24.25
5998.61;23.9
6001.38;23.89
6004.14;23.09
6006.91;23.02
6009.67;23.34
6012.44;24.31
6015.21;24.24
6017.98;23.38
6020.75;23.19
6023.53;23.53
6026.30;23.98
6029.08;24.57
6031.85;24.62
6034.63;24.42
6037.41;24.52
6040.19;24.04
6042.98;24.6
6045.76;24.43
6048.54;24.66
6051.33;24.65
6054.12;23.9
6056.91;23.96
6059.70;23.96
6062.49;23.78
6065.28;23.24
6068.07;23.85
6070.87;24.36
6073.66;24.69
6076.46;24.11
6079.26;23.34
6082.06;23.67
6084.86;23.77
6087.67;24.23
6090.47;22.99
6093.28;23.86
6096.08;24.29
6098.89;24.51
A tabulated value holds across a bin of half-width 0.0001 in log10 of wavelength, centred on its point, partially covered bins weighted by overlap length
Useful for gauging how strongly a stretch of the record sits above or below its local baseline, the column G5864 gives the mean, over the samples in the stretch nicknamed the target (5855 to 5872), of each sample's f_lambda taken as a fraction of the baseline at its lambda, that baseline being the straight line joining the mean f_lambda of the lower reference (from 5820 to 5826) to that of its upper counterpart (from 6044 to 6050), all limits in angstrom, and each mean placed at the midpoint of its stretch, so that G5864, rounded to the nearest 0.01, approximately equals 0.96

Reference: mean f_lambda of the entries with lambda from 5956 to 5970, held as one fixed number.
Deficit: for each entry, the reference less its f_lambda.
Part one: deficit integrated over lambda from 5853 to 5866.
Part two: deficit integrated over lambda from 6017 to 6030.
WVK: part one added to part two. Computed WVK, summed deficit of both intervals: 15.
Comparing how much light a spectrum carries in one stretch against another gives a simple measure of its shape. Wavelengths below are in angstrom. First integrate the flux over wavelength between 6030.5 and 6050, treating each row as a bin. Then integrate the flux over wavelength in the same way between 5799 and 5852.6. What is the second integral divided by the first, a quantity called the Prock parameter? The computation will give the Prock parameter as 2.8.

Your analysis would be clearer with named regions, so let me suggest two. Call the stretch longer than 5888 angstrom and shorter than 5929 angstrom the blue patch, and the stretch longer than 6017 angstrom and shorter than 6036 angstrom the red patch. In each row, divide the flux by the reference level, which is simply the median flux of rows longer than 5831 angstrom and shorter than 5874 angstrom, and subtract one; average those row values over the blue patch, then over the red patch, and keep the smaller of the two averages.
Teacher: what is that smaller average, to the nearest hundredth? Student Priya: -0.08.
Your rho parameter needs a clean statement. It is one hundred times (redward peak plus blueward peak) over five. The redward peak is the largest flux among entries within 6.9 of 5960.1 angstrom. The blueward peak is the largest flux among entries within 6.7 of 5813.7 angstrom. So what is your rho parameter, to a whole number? 993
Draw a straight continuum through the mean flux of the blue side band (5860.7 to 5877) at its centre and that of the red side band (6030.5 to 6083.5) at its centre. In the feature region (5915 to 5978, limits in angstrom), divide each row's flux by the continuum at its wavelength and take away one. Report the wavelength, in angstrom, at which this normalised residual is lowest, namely 5929.95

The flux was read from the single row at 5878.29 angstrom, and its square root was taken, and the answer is 4.99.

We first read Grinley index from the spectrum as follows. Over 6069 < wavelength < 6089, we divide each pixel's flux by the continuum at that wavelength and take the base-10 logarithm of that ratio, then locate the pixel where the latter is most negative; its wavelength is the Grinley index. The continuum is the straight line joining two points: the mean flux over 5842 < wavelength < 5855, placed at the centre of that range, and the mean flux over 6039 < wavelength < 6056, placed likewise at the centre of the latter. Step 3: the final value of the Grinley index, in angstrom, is 6079.26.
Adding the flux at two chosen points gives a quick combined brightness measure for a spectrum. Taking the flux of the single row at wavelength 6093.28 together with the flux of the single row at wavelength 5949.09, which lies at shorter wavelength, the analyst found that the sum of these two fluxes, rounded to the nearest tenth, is 48.2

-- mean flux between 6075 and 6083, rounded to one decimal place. 23.7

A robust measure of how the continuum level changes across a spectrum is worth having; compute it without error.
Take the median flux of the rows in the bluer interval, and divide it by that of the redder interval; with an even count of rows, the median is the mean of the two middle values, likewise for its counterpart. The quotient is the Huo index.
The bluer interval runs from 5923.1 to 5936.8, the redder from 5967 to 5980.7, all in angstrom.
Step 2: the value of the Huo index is 0.99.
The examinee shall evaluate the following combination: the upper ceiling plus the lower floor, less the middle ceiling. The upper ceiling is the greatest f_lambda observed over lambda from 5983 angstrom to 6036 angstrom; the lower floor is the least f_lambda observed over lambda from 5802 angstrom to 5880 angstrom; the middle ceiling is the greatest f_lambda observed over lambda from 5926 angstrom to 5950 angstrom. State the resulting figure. 22.4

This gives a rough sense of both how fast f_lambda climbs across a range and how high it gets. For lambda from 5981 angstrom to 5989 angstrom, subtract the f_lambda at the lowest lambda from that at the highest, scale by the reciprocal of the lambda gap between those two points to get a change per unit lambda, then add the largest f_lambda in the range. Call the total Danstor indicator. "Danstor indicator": 24.0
